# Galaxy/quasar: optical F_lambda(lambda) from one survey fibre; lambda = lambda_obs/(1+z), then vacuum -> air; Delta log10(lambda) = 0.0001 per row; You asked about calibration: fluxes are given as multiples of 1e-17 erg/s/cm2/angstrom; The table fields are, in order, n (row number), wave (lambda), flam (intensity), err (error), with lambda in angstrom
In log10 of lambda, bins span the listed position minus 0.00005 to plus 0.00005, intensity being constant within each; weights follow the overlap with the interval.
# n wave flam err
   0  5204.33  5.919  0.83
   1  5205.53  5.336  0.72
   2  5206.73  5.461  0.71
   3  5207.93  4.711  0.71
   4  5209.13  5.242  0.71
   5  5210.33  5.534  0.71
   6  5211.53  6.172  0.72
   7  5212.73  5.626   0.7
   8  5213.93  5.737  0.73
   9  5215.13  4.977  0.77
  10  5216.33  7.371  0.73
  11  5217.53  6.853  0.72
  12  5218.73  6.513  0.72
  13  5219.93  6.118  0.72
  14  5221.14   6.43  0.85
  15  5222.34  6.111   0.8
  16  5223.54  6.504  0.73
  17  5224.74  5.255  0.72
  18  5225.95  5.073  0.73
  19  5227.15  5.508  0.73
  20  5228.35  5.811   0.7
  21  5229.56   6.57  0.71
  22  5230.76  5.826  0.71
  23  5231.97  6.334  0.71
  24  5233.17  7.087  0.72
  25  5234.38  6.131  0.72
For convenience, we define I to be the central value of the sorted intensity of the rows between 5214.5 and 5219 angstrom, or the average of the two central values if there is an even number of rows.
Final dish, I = 6.7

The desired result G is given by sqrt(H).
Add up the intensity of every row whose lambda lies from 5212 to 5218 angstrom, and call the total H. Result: 5.5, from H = 31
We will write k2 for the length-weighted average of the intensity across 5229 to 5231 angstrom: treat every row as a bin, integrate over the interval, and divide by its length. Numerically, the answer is 6.27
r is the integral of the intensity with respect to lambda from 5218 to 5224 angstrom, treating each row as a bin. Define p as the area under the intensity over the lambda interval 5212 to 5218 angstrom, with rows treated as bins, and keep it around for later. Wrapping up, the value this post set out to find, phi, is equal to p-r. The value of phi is -1.4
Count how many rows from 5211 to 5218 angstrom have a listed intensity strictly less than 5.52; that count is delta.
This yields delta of 1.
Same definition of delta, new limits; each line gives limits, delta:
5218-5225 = 1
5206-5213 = 3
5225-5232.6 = 2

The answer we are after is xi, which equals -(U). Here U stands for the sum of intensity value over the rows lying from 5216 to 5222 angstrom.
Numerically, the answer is -33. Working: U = 33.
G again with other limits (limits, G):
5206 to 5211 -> 4.6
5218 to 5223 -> 5.0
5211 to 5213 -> 3.4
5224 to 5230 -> 5.3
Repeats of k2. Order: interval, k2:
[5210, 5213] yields 5.82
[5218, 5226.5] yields 6.02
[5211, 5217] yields 5.99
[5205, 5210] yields 5.20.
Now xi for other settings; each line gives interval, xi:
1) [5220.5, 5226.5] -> -29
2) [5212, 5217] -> -24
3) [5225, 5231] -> -29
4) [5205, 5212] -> -32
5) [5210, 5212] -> -12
